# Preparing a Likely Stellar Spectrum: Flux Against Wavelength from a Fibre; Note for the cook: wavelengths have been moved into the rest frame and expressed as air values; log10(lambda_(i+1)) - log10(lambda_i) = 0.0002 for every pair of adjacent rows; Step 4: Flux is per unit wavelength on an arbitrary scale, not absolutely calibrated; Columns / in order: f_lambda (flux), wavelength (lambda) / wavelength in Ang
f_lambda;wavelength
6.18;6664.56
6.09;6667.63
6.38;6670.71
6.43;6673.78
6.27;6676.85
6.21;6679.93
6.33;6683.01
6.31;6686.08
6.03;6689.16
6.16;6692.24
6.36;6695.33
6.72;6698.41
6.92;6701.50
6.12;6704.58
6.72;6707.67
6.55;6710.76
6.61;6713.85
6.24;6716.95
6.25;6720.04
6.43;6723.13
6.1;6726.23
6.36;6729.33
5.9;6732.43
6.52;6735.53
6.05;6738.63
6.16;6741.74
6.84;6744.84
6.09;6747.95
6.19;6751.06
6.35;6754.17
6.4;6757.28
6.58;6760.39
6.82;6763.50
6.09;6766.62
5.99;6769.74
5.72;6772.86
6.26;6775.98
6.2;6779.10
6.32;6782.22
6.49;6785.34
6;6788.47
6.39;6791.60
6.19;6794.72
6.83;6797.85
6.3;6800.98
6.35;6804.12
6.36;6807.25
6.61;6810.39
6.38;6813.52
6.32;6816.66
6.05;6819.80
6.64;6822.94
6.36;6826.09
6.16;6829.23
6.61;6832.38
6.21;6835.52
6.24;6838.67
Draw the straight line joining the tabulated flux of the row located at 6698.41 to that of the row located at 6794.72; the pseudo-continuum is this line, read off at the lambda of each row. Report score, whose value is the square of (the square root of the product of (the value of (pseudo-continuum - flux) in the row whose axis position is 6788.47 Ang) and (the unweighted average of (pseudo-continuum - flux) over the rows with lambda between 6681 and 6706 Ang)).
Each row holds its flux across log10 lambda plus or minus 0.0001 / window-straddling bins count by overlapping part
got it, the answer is 0.08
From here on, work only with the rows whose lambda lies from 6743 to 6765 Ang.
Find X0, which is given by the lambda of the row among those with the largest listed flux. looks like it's 6744.84 Ang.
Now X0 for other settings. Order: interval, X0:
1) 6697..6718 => 6701.50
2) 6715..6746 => 6744.84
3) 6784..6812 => 6797.85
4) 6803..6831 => 6822.94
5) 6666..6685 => 6673.78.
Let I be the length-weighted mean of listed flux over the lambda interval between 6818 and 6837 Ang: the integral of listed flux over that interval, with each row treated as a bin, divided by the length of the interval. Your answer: 6.34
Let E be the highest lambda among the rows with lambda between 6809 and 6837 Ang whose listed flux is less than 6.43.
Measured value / 6835.52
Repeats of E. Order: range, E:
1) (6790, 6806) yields 6804.12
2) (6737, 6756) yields 6754.17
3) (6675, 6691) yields 6689.16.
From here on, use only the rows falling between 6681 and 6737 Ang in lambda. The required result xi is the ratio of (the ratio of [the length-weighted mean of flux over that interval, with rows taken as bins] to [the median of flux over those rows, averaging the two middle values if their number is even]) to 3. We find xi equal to 0.334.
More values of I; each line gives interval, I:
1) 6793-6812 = 6.44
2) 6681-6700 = 6.32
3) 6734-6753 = 6.31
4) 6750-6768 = 6.42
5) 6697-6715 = 6.61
